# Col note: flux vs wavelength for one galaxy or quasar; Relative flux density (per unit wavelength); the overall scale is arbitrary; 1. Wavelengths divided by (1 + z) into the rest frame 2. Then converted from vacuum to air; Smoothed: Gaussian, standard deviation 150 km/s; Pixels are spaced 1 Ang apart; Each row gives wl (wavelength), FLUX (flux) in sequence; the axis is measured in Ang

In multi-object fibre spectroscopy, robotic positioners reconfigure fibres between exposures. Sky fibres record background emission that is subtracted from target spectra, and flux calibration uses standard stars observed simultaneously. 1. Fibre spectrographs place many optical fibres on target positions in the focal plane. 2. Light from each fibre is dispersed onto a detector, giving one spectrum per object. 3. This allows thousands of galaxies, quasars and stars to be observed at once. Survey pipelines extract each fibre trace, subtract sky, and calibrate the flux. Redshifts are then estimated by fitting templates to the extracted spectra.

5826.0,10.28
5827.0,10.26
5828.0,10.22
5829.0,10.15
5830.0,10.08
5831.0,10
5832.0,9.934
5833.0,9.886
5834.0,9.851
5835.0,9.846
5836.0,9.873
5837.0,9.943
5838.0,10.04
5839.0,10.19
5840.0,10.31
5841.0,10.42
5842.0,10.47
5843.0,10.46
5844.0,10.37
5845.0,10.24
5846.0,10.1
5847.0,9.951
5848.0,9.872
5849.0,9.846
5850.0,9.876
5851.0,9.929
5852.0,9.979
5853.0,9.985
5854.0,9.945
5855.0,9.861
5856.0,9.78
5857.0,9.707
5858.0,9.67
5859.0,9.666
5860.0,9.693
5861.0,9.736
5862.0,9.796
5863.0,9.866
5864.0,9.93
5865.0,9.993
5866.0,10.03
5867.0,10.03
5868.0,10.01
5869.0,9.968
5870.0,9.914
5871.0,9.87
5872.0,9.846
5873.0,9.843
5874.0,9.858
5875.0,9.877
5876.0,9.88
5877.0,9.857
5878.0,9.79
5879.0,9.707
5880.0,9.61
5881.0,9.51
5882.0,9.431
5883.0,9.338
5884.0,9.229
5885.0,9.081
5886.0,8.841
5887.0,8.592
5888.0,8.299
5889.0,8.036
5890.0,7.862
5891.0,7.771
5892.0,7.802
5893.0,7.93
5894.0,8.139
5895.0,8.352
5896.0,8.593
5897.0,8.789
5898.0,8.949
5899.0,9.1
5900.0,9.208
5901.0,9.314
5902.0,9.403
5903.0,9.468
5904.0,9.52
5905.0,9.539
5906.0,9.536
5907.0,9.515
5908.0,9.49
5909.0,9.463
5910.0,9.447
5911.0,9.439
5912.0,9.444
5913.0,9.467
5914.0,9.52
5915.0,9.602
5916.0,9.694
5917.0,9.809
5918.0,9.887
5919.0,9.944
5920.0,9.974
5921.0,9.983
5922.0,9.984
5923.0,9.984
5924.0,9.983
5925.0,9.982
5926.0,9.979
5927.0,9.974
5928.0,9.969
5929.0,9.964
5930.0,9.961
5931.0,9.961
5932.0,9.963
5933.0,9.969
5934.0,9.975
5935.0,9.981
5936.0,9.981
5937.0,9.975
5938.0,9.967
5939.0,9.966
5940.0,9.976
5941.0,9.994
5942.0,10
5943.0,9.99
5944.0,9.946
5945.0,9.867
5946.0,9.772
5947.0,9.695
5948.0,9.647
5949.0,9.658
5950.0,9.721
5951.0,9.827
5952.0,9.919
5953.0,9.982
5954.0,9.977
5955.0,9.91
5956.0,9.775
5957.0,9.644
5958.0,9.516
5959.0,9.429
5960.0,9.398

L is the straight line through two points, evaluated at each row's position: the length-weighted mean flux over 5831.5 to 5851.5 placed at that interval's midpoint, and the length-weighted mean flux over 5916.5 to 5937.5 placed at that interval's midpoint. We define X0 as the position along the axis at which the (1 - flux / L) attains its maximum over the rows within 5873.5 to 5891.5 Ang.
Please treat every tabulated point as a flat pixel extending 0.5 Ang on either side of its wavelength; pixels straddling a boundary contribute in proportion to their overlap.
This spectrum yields 5891.0 Ang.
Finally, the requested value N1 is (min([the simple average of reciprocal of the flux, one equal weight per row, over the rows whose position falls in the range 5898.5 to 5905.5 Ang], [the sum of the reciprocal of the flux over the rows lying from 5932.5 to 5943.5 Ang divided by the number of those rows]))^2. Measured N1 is 0.0100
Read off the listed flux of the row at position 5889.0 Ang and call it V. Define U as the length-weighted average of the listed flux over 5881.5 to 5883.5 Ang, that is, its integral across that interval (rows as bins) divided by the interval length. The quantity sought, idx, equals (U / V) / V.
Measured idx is 0.145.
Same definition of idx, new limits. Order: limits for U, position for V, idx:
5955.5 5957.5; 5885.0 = 0.118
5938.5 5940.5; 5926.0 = 0.100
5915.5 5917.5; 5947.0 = 0.104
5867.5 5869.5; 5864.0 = 0.101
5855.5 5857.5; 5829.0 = 0.095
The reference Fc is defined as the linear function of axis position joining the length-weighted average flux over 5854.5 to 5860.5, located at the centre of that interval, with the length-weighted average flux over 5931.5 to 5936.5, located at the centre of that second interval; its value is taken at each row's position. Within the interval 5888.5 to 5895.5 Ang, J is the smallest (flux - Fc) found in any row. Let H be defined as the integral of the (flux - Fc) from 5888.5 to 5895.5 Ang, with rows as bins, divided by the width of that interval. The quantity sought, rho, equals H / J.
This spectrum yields 0.90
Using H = -1.86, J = -2.1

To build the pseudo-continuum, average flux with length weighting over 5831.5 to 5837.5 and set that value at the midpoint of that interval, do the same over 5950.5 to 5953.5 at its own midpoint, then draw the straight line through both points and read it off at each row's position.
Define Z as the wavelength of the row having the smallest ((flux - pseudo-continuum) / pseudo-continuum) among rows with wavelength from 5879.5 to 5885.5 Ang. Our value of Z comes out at 5885.0 Ang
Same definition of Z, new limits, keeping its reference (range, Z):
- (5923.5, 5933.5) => 5931.0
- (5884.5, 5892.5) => 5891.0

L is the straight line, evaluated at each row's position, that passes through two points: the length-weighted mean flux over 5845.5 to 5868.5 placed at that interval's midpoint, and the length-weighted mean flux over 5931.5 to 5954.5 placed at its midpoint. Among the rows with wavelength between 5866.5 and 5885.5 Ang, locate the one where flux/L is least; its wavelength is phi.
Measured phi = 5885.0 Ang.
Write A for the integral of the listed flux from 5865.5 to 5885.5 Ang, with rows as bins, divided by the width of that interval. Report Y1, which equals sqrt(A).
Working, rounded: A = 9.73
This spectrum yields 3.12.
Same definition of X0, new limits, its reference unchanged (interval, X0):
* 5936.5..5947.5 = 5947.0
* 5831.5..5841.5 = 5835.0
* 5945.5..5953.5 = 5948.0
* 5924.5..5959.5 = 5959.0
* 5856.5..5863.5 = 5859.0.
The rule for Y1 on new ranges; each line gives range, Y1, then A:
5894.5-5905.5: 3.02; 9.11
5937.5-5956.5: 3.14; 9.87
